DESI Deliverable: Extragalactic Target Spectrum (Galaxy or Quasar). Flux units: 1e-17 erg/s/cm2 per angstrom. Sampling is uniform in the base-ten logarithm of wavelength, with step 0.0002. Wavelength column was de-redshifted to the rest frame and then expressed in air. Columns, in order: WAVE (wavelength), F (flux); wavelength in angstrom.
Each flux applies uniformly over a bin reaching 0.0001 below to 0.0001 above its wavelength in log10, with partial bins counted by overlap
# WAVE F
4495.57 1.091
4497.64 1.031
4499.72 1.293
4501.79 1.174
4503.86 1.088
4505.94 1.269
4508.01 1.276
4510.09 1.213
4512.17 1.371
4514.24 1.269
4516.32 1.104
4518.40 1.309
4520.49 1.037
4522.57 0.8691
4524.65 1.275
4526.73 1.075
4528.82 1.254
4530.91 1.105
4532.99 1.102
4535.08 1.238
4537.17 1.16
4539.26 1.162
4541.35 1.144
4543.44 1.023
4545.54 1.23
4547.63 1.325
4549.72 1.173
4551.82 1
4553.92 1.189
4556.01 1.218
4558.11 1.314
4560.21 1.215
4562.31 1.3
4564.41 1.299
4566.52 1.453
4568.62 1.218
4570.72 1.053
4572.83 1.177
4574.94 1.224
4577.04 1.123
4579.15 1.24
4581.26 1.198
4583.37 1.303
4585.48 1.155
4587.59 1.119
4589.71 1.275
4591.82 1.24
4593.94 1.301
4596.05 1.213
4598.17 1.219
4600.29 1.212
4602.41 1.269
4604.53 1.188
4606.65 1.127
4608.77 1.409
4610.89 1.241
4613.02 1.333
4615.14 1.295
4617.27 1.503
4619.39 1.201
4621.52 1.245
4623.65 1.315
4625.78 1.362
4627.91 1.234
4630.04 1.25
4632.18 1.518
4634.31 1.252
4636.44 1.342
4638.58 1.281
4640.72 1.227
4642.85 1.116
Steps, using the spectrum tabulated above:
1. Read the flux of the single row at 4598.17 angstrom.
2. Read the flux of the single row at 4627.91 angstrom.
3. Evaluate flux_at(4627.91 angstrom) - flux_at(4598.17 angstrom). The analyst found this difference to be 0.015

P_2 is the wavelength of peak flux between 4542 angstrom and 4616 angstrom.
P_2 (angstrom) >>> 4566.52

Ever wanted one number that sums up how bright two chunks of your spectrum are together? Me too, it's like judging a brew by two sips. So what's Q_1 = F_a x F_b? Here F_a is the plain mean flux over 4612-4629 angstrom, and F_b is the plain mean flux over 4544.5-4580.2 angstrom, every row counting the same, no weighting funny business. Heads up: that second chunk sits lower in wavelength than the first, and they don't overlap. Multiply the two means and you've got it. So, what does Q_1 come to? 1.60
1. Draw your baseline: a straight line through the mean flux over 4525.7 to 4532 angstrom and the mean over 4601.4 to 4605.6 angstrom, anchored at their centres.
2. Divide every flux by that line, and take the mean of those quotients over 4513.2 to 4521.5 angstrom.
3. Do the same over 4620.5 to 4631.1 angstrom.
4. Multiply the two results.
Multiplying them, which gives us 1.07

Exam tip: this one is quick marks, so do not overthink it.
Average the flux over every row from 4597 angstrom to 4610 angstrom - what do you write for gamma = 1.24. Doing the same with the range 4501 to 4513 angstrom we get 1.23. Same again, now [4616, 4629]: 1.31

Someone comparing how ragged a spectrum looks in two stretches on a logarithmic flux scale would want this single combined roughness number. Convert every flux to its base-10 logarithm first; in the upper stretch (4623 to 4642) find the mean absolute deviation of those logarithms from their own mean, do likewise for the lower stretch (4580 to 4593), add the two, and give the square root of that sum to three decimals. 0.206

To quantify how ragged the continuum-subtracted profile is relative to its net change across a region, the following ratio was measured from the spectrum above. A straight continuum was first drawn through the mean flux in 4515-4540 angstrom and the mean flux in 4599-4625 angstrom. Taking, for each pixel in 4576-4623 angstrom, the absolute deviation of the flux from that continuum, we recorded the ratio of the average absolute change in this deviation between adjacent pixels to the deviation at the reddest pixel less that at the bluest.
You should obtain -1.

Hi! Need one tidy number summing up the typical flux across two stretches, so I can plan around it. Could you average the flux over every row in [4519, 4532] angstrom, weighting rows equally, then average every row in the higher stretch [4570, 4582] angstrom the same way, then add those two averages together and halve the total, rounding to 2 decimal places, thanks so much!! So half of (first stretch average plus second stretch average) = 1.14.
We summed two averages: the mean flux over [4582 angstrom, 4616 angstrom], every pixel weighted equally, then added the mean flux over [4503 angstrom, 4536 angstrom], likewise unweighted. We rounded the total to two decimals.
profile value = 2.42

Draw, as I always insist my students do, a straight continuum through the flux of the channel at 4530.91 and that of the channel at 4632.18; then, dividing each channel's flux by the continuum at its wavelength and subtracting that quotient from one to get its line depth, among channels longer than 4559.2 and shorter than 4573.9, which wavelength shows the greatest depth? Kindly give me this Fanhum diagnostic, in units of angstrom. 4570.72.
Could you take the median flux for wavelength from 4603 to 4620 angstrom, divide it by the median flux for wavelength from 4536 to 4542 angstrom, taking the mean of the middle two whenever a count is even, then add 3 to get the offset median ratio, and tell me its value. 4.09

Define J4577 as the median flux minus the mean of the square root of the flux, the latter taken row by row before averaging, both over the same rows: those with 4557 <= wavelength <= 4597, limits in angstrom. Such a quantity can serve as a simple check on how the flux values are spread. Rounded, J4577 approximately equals 0.114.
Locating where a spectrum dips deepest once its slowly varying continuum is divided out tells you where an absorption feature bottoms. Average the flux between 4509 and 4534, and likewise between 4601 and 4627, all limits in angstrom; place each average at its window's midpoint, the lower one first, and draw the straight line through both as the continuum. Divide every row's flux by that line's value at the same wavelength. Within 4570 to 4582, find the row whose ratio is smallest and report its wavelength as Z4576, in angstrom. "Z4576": 4570.72 angstrom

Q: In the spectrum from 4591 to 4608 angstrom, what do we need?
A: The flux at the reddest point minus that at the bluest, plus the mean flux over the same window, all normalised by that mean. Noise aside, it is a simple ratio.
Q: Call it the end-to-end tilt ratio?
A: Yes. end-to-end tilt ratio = 0.91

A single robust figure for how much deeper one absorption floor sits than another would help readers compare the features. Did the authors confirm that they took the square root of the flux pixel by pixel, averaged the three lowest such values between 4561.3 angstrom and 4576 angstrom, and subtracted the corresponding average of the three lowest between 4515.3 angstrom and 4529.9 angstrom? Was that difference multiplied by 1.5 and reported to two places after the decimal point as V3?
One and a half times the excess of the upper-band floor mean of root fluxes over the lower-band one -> 0.11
